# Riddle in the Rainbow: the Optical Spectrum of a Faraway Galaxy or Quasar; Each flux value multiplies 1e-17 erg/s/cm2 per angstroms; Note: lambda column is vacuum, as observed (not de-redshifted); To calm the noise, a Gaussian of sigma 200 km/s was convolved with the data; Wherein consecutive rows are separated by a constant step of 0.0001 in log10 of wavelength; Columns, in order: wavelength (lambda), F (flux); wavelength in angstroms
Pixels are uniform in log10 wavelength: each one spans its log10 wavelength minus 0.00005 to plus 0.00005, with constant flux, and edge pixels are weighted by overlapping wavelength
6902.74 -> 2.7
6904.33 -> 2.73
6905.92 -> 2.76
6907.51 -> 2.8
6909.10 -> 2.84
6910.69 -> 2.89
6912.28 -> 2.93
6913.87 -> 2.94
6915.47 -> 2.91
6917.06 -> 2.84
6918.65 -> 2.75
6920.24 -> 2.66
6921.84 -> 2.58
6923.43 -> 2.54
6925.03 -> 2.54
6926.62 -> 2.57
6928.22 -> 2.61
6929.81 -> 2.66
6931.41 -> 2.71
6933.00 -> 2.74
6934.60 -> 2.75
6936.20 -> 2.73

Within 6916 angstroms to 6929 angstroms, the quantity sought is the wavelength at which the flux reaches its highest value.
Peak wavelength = 6917.06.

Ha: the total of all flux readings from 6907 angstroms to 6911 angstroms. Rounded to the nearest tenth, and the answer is 8.5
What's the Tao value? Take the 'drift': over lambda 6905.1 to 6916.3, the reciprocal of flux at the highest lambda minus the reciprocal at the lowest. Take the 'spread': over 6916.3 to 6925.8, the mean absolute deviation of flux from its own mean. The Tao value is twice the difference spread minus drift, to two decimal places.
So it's 0.23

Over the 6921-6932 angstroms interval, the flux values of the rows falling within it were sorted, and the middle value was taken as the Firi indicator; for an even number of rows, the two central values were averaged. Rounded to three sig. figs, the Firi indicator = 2.58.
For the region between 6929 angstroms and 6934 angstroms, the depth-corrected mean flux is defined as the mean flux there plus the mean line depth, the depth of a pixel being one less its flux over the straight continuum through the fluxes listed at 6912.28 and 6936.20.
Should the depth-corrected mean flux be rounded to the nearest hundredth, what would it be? 2.73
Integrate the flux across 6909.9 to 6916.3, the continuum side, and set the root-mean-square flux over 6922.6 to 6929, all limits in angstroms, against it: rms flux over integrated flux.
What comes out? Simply 0.14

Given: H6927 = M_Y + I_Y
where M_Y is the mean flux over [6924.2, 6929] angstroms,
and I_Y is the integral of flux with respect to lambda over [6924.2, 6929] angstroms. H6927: 14.9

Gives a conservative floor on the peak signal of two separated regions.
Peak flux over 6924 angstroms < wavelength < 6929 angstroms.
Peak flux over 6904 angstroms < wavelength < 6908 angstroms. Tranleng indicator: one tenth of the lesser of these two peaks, 0.261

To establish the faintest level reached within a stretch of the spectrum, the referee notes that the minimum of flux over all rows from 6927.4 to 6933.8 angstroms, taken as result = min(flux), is 2.61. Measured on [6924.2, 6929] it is 2.54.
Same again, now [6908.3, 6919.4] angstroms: 2.75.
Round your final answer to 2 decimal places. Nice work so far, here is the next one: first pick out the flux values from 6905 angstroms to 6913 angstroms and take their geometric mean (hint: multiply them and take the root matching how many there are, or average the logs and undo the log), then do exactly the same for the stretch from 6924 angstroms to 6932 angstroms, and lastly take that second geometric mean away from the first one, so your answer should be 0.23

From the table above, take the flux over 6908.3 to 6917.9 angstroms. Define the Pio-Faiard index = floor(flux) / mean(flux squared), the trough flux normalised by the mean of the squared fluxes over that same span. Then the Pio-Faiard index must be 0.340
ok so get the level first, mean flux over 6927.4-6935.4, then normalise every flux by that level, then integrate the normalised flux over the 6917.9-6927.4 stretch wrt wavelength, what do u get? 9 angstroms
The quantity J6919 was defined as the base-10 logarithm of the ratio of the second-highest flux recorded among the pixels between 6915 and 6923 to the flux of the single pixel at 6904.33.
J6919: 0.017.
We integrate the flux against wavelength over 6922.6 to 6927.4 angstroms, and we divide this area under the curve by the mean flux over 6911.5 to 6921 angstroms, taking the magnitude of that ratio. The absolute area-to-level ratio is 4.3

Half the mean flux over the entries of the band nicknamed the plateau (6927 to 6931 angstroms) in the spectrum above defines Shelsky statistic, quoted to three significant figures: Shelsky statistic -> 1.32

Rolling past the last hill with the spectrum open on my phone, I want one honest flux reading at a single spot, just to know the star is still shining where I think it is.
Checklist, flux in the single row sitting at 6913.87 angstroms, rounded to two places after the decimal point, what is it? 2.94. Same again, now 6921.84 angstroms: 2.58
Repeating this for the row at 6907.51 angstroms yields 2.80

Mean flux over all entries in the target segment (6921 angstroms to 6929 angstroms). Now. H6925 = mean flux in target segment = 2.57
